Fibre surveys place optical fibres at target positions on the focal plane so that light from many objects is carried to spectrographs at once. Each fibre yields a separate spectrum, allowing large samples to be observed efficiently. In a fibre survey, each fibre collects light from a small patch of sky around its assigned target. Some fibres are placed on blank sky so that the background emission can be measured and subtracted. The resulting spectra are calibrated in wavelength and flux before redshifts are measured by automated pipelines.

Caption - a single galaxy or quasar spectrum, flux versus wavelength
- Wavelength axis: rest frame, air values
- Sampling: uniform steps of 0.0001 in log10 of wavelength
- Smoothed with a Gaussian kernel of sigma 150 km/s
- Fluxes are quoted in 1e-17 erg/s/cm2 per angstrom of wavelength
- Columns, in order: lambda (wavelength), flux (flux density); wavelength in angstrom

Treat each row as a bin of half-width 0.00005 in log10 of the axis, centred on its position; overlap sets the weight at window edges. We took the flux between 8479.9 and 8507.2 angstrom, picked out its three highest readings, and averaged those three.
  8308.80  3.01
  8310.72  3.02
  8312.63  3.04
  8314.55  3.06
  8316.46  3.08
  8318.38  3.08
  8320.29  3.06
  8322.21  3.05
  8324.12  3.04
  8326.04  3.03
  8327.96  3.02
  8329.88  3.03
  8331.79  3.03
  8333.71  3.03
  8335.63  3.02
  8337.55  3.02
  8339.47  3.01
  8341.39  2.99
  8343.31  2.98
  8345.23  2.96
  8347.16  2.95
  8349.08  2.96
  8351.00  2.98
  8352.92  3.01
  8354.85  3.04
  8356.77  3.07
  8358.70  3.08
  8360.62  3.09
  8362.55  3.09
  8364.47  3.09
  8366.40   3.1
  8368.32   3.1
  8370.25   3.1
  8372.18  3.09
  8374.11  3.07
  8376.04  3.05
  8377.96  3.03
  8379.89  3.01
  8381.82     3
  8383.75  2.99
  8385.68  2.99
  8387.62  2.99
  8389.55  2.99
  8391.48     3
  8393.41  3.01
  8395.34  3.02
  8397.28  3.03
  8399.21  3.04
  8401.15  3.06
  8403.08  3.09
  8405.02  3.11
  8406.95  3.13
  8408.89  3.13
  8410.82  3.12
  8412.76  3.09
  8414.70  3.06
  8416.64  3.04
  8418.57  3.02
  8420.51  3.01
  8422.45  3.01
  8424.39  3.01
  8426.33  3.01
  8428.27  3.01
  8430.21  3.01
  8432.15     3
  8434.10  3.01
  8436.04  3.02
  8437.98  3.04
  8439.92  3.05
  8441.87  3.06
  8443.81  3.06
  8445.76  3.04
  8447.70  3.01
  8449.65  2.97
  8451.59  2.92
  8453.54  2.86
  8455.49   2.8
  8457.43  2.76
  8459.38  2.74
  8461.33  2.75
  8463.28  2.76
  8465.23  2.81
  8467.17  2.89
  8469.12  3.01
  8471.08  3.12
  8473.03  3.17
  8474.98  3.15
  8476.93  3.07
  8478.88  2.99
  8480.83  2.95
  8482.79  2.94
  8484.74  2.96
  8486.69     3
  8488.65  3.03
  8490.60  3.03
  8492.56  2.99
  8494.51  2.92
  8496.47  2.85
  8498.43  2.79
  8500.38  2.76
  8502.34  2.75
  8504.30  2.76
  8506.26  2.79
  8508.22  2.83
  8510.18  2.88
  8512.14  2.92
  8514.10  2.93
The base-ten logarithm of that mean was 0.4800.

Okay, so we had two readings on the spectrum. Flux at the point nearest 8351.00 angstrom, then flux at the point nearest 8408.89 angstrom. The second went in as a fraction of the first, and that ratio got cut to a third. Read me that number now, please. 0.350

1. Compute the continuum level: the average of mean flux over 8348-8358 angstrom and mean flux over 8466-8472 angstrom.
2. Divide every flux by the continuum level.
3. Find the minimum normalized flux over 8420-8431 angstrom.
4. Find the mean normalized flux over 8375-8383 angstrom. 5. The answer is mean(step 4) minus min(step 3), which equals 0.00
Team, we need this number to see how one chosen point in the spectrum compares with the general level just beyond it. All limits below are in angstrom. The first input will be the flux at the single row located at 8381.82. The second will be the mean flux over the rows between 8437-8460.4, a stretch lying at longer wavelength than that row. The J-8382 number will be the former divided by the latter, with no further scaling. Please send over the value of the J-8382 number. 1.02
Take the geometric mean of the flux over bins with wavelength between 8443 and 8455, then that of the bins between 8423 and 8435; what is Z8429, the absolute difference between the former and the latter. 0.0325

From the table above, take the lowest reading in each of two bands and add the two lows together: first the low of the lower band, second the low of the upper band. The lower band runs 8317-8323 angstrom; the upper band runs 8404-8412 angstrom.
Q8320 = 6.16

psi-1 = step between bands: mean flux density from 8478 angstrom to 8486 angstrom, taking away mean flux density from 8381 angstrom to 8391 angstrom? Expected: -0.03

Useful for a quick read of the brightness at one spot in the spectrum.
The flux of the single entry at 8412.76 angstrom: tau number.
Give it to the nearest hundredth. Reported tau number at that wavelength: 3.09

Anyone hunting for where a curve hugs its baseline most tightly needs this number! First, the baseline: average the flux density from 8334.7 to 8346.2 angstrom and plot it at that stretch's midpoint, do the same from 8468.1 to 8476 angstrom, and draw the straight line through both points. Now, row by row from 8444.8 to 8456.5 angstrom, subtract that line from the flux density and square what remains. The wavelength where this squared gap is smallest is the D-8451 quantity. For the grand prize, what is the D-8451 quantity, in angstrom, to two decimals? 8445.76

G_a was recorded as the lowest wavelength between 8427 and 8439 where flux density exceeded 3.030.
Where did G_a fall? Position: 8437.98 angstrom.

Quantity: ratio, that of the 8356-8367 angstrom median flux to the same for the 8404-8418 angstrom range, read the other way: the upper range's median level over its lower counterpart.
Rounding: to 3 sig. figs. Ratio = 1.01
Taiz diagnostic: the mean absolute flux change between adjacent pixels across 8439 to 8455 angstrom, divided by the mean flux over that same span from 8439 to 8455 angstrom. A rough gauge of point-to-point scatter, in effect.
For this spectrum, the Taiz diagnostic 0.010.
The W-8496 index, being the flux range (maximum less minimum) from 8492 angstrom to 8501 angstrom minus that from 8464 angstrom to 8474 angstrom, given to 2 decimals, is -0.13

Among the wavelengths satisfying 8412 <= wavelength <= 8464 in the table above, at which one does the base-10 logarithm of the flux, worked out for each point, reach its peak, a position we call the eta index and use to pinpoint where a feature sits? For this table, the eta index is 8412.76 angstrom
